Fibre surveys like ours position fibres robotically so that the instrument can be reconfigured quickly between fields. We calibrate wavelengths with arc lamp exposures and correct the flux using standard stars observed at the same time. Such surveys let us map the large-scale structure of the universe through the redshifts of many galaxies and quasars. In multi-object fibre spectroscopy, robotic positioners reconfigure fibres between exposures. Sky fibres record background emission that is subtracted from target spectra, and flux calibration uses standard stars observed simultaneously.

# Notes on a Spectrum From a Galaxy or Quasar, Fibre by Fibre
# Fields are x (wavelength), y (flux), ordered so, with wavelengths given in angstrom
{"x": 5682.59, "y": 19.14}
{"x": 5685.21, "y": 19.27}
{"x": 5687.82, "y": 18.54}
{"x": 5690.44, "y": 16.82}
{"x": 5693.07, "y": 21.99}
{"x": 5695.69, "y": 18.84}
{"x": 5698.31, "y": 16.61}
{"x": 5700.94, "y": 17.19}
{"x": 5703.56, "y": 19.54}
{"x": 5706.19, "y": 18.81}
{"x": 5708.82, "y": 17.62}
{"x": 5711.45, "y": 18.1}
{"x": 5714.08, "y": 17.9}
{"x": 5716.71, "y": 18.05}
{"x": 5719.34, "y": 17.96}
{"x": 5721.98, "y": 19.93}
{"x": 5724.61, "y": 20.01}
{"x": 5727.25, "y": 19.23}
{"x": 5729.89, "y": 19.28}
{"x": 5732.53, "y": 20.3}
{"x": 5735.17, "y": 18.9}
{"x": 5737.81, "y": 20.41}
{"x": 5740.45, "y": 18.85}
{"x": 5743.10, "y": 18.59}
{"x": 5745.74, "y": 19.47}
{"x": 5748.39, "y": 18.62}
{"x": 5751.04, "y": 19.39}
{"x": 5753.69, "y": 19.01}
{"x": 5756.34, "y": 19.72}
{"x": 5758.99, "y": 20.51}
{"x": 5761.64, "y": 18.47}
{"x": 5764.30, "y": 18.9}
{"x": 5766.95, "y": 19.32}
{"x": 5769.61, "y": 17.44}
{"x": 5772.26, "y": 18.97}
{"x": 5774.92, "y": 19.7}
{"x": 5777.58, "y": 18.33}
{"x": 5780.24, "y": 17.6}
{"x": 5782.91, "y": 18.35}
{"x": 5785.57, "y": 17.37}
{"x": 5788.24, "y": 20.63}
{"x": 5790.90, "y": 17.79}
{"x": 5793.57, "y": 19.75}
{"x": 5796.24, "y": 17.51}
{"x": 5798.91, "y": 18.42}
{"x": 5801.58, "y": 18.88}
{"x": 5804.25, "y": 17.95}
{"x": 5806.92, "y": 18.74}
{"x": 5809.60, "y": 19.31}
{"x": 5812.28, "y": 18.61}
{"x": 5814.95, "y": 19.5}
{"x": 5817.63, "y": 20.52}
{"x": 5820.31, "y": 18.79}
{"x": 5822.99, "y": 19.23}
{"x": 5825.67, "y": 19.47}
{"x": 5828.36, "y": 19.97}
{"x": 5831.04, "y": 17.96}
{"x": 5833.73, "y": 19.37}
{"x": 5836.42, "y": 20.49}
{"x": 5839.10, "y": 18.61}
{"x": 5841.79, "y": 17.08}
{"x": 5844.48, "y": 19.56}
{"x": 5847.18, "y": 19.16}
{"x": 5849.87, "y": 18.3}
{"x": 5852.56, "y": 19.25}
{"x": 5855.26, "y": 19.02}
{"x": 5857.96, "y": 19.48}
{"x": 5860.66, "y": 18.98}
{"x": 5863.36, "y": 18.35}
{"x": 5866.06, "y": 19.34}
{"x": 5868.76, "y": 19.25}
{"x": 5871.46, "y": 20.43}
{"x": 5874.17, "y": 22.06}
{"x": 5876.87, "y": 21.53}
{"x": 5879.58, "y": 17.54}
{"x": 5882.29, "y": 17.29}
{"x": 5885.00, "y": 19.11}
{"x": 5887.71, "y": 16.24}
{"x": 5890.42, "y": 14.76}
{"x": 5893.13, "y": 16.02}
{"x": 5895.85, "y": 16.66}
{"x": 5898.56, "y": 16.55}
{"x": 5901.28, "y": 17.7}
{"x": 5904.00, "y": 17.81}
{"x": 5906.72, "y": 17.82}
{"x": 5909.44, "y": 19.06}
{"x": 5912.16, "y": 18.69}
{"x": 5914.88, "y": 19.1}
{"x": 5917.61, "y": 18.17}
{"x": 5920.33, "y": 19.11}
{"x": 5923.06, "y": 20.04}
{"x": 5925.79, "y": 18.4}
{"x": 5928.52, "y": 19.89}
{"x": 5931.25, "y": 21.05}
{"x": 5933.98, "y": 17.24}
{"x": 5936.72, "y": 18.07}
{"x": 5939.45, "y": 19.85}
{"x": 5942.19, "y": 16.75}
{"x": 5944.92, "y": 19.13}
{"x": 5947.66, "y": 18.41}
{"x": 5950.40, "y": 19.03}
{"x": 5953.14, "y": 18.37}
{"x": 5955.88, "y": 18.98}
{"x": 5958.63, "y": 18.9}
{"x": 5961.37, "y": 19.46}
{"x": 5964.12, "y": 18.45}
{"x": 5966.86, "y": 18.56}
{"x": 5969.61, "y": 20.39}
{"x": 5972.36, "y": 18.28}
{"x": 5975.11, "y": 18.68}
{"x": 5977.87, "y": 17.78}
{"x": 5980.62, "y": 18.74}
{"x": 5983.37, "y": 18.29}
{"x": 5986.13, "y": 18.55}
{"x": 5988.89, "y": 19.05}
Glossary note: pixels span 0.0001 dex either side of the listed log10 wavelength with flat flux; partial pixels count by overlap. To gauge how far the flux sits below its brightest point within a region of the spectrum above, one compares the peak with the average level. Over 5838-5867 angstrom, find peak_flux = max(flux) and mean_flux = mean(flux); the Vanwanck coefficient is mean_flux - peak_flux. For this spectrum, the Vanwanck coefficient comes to -0.7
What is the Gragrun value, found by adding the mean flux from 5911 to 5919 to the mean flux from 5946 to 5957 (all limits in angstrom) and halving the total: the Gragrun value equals 18.7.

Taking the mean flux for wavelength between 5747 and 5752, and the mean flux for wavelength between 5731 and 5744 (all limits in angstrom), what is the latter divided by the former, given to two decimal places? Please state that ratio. 1.02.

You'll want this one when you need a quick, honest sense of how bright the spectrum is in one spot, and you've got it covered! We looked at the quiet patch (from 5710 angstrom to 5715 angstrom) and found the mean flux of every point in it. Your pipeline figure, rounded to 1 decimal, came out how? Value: 18.0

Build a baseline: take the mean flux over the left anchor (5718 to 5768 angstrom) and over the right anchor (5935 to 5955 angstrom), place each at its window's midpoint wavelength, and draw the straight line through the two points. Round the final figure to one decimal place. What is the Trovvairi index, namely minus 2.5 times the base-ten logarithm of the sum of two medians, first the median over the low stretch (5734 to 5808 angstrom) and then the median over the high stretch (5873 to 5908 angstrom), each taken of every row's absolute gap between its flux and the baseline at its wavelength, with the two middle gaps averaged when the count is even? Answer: -1.1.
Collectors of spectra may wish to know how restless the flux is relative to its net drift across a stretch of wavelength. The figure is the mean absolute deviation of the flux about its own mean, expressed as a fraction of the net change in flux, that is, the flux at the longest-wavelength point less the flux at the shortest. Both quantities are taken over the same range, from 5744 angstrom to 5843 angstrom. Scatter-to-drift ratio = -0.31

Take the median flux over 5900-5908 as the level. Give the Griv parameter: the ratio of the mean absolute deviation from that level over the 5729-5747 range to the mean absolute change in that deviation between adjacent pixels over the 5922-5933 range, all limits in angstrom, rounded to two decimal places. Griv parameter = 1.11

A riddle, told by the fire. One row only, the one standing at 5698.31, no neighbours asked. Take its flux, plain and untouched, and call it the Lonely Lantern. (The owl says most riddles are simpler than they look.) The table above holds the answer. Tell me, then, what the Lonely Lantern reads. 16.61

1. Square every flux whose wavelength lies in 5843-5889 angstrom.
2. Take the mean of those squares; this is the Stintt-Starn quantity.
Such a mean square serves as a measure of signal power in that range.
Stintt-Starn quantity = 367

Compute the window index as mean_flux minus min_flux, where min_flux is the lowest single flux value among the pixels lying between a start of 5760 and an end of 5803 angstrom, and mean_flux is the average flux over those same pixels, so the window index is 1.2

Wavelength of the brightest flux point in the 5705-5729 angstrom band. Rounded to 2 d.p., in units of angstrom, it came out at 5724.61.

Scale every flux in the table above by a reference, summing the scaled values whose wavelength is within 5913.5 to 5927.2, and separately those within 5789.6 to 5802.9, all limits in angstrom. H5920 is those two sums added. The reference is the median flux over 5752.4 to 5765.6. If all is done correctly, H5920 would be 9.8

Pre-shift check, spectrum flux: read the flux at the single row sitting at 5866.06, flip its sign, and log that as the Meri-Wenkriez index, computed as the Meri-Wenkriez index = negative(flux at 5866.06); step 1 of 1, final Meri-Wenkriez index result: -19.3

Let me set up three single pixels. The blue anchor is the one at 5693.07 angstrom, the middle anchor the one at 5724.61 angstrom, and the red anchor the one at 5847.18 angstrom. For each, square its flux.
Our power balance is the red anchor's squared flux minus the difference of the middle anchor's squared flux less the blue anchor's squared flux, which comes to 450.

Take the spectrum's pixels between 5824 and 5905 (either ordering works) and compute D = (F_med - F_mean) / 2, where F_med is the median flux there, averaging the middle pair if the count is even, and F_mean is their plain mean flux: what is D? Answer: 0.21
